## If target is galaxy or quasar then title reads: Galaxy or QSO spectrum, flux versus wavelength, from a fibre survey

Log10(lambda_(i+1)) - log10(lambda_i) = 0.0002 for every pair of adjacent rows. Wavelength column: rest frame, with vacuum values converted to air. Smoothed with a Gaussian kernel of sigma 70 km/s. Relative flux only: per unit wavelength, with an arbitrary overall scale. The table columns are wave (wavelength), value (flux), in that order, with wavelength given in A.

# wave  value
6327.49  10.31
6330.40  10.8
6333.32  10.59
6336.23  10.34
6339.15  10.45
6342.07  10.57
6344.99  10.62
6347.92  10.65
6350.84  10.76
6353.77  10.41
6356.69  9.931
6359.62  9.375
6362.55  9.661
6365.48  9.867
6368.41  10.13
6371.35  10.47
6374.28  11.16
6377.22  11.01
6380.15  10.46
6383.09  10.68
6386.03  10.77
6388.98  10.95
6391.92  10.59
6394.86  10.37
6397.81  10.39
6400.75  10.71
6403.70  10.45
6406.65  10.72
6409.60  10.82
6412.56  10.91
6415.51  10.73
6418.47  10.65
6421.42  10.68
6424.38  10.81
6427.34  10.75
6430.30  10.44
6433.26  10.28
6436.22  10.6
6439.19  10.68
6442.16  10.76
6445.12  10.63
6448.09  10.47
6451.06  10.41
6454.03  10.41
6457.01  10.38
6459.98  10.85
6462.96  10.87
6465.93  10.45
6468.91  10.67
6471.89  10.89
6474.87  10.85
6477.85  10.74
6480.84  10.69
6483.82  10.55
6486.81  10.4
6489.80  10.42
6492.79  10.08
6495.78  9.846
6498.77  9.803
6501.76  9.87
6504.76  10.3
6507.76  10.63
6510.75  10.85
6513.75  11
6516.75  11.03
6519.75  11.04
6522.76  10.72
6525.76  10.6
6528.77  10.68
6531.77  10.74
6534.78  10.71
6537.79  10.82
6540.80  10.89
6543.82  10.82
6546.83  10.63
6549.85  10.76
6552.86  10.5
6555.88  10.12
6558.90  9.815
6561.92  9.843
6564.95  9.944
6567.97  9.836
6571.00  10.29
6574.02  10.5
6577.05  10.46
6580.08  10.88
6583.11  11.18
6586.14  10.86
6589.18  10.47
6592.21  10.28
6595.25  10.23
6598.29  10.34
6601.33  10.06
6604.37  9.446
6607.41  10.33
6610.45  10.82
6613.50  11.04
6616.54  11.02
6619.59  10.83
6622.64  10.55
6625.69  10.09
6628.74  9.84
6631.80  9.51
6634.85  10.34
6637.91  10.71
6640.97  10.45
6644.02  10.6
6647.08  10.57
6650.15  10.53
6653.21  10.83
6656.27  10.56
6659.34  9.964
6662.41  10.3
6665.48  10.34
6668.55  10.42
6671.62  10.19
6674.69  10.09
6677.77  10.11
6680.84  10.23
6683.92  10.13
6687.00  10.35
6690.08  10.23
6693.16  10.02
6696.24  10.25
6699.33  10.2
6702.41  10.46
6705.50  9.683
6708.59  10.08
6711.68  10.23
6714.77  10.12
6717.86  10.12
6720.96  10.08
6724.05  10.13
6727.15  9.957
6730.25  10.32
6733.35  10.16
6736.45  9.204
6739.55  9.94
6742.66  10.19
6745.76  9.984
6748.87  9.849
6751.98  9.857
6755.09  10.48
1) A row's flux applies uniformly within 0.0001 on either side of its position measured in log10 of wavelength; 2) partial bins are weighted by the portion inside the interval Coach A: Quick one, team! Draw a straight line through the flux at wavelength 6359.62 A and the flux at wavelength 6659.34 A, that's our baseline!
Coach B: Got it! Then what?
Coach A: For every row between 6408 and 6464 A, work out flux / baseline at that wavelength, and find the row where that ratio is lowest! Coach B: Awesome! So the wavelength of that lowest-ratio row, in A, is 6433.26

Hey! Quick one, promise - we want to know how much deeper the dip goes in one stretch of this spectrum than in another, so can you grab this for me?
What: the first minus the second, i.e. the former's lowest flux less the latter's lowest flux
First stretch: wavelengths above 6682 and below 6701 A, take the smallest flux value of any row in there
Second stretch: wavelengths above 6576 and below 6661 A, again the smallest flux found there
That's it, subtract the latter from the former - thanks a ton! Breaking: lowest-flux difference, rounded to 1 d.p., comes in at 0.6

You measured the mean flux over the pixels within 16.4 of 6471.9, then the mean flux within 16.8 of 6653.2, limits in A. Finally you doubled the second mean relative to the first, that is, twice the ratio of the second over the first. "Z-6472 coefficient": 1.96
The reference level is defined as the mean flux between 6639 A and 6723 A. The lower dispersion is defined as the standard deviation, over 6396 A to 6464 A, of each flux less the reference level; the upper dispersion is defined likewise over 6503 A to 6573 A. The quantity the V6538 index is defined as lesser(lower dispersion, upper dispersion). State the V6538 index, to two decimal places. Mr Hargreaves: 0.18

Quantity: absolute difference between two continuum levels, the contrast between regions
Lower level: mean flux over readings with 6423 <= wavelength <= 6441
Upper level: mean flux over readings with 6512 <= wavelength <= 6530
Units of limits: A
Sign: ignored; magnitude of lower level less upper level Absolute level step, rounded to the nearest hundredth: 0.25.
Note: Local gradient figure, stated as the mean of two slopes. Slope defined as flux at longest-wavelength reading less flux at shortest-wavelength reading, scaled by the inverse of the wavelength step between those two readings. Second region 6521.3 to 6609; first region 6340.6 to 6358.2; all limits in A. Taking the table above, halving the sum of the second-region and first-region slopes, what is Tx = -0.024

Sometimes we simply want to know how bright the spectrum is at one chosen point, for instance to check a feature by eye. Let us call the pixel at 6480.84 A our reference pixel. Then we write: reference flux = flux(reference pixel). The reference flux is 10.69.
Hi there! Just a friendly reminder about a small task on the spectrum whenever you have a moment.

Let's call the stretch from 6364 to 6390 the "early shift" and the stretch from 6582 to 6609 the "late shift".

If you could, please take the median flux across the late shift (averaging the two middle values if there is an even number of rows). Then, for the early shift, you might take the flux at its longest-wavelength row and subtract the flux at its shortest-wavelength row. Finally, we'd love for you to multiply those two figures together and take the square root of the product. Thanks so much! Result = 3.3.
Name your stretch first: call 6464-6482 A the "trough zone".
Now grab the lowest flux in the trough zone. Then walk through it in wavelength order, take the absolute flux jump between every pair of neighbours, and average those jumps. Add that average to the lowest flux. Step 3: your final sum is 10.6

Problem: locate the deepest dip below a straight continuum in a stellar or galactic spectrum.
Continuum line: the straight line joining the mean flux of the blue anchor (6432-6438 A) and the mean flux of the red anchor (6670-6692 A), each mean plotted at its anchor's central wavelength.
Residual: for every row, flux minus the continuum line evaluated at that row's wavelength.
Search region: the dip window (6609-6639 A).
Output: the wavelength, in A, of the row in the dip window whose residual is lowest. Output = 6631.80 A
